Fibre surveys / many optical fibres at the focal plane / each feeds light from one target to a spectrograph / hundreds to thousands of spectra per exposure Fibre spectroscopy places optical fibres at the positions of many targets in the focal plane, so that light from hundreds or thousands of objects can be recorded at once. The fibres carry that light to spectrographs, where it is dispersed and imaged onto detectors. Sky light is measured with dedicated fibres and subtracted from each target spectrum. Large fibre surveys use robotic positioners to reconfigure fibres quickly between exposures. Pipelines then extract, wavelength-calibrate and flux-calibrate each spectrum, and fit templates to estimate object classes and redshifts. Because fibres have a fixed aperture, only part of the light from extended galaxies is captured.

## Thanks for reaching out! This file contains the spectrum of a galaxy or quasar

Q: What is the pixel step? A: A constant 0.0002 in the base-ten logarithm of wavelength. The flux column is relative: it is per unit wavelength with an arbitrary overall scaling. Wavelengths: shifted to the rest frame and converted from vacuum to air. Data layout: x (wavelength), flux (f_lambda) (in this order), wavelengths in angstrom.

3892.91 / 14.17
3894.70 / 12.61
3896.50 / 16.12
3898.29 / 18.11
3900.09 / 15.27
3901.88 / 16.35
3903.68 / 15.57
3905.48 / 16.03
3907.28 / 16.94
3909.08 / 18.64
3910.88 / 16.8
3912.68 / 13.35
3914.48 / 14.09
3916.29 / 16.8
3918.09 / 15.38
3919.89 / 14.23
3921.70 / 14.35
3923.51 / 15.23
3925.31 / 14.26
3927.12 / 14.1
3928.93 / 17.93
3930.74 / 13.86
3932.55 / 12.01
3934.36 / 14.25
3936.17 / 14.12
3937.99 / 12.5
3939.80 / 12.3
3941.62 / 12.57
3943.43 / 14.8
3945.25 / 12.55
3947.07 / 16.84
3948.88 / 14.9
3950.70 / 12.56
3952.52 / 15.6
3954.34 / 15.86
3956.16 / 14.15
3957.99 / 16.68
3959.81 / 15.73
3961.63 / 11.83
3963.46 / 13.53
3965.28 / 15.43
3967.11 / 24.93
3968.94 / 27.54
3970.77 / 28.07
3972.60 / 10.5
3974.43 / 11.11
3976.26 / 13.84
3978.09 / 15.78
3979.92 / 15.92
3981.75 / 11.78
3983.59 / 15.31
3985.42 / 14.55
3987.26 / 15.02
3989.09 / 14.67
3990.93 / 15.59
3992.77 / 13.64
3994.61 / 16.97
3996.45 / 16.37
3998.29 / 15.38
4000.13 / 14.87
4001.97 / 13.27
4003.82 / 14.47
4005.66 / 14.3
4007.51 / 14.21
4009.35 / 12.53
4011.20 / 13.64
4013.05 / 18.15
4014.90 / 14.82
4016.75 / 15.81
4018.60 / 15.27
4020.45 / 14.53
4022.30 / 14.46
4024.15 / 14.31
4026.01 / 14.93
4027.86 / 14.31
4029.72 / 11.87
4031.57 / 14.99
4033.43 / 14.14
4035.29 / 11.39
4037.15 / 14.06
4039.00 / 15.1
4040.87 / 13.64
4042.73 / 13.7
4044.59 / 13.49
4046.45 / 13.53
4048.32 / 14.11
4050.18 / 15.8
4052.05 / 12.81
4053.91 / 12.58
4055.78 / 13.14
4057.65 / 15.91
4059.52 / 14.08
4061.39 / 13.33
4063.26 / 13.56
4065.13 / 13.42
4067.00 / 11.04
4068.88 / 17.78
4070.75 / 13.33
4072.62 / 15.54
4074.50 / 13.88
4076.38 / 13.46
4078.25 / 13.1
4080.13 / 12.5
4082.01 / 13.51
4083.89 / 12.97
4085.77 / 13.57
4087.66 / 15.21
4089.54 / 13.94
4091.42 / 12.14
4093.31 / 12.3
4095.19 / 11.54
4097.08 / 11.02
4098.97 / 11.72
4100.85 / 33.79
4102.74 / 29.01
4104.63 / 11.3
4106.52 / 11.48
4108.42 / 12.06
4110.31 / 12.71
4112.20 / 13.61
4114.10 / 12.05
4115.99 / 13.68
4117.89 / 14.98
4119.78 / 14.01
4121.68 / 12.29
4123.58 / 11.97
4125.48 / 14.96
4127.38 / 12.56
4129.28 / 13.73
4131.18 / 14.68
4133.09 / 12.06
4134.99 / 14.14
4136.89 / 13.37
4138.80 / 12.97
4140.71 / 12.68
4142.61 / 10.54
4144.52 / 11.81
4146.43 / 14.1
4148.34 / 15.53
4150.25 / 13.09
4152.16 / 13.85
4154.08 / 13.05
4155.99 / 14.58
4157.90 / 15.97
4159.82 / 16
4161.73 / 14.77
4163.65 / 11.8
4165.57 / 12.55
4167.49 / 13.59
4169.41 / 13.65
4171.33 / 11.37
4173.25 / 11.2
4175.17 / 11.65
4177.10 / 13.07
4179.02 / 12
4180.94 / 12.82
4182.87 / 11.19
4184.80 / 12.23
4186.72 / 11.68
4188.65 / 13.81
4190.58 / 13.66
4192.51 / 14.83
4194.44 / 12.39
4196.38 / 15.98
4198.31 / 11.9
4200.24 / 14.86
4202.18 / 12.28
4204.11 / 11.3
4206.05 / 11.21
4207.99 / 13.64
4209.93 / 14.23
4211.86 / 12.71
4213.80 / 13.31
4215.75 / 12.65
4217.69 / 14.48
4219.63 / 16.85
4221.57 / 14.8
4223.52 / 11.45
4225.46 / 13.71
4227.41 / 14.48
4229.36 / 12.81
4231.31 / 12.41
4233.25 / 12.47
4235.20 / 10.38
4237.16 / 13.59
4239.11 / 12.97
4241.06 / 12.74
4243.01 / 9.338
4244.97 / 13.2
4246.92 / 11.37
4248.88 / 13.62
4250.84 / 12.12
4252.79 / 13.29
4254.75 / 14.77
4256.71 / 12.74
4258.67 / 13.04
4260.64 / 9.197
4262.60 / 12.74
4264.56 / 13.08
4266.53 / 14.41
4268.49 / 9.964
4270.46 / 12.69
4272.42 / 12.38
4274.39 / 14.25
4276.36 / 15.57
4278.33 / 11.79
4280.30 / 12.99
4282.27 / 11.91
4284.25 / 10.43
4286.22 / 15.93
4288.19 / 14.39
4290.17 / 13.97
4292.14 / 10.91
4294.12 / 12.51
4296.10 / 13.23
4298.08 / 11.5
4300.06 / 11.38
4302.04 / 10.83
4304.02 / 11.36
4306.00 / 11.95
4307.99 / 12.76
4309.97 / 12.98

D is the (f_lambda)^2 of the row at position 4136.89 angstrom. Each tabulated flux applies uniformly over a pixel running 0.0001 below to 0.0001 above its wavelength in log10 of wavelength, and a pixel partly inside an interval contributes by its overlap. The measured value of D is 179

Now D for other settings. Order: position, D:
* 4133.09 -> 145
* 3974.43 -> 123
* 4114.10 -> 145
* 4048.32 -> 199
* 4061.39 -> 178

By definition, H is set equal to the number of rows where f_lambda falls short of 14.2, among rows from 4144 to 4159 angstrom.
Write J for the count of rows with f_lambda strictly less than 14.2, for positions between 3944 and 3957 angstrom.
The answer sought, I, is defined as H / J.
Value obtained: 1.7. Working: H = 5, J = 3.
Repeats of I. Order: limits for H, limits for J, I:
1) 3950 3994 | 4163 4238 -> 0.3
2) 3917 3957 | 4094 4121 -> 0.9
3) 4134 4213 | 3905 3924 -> 16.0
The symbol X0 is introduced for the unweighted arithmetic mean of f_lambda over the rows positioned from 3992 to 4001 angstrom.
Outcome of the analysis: 15.4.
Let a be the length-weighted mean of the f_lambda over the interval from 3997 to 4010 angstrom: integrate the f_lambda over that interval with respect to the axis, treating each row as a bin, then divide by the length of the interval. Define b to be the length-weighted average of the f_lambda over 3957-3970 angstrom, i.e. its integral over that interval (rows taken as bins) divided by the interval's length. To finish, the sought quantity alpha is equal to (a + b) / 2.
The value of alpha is 16.1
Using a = 14.2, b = 18.0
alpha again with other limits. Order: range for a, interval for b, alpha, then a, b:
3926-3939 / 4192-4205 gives 13.7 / 14.1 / 13.3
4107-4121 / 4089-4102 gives 14.3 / 13.2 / 15.5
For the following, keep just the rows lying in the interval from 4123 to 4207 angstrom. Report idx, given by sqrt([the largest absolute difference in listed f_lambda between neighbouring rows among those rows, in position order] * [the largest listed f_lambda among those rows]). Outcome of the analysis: 8.1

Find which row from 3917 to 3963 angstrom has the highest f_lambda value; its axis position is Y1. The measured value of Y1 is 3928.93 angstrom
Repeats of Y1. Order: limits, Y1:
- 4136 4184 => 4159.82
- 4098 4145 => 4100.85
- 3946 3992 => 3970.77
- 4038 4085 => 4068.88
